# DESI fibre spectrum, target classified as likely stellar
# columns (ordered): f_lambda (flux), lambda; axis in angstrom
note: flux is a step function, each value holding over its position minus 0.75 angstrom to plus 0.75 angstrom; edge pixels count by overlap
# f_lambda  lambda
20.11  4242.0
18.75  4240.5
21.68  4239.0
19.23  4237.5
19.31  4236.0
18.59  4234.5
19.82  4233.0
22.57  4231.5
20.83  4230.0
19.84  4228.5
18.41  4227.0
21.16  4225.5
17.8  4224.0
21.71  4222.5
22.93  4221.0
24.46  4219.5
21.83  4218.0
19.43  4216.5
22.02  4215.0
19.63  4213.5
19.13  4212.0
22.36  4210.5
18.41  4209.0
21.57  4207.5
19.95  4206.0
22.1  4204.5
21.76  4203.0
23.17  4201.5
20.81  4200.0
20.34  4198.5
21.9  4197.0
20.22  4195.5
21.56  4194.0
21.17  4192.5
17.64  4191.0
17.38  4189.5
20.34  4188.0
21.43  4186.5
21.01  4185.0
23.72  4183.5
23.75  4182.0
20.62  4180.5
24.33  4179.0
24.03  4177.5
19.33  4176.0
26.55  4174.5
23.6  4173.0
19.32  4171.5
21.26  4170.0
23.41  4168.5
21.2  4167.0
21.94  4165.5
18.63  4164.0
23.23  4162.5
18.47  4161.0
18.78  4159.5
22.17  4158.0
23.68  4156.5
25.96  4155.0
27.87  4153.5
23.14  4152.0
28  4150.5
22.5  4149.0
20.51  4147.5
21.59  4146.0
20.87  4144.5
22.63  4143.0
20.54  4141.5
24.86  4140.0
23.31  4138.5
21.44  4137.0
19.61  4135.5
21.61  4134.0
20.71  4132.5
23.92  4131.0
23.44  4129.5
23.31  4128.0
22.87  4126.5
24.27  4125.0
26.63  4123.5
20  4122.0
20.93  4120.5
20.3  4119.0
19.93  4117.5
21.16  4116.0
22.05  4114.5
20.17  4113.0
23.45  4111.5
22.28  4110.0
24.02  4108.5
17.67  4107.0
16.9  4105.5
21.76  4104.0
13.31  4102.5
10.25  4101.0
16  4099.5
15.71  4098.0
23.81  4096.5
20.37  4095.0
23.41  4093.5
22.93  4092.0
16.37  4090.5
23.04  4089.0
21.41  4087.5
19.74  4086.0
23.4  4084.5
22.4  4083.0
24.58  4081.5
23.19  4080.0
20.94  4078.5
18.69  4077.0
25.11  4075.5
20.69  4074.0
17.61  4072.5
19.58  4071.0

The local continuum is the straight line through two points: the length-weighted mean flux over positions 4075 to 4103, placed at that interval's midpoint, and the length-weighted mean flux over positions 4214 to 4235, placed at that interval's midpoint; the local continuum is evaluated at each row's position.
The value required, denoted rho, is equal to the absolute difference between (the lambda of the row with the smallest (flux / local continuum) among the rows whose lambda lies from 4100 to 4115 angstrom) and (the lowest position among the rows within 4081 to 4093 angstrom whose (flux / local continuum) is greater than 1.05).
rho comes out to 19.5 angstrom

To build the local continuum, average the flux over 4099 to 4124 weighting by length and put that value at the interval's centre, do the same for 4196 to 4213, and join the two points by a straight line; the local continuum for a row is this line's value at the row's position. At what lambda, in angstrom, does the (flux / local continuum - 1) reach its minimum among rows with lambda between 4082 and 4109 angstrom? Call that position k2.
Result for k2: 4101.0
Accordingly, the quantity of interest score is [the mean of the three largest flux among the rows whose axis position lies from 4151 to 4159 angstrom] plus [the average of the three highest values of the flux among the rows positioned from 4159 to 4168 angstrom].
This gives 48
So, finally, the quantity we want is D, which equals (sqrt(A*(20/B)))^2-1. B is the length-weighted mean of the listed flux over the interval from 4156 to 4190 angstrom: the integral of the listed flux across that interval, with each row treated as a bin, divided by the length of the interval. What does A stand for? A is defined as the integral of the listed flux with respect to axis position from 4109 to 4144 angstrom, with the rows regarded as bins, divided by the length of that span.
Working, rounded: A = 22.2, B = 21.7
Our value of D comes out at 19.4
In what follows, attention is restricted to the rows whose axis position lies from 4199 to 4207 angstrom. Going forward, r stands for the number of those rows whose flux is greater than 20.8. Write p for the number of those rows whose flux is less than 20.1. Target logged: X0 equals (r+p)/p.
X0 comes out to 5.0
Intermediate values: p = 1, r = 4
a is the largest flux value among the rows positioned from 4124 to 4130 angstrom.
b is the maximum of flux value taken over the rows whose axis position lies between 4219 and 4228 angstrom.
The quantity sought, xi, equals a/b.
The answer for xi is 0.99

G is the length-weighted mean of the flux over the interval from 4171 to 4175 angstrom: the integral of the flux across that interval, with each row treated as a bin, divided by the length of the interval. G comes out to 23.2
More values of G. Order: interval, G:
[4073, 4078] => 21.3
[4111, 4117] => 21.6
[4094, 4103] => 16.9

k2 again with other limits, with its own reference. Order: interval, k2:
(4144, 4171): 4161.0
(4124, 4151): 4135.5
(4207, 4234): 4224.0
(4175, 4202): 4189.5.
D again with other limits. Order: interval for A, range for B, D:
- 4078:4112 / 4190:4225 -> 18.4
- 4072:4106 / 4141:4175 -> 16.9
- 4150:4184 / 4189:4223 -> 20.7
